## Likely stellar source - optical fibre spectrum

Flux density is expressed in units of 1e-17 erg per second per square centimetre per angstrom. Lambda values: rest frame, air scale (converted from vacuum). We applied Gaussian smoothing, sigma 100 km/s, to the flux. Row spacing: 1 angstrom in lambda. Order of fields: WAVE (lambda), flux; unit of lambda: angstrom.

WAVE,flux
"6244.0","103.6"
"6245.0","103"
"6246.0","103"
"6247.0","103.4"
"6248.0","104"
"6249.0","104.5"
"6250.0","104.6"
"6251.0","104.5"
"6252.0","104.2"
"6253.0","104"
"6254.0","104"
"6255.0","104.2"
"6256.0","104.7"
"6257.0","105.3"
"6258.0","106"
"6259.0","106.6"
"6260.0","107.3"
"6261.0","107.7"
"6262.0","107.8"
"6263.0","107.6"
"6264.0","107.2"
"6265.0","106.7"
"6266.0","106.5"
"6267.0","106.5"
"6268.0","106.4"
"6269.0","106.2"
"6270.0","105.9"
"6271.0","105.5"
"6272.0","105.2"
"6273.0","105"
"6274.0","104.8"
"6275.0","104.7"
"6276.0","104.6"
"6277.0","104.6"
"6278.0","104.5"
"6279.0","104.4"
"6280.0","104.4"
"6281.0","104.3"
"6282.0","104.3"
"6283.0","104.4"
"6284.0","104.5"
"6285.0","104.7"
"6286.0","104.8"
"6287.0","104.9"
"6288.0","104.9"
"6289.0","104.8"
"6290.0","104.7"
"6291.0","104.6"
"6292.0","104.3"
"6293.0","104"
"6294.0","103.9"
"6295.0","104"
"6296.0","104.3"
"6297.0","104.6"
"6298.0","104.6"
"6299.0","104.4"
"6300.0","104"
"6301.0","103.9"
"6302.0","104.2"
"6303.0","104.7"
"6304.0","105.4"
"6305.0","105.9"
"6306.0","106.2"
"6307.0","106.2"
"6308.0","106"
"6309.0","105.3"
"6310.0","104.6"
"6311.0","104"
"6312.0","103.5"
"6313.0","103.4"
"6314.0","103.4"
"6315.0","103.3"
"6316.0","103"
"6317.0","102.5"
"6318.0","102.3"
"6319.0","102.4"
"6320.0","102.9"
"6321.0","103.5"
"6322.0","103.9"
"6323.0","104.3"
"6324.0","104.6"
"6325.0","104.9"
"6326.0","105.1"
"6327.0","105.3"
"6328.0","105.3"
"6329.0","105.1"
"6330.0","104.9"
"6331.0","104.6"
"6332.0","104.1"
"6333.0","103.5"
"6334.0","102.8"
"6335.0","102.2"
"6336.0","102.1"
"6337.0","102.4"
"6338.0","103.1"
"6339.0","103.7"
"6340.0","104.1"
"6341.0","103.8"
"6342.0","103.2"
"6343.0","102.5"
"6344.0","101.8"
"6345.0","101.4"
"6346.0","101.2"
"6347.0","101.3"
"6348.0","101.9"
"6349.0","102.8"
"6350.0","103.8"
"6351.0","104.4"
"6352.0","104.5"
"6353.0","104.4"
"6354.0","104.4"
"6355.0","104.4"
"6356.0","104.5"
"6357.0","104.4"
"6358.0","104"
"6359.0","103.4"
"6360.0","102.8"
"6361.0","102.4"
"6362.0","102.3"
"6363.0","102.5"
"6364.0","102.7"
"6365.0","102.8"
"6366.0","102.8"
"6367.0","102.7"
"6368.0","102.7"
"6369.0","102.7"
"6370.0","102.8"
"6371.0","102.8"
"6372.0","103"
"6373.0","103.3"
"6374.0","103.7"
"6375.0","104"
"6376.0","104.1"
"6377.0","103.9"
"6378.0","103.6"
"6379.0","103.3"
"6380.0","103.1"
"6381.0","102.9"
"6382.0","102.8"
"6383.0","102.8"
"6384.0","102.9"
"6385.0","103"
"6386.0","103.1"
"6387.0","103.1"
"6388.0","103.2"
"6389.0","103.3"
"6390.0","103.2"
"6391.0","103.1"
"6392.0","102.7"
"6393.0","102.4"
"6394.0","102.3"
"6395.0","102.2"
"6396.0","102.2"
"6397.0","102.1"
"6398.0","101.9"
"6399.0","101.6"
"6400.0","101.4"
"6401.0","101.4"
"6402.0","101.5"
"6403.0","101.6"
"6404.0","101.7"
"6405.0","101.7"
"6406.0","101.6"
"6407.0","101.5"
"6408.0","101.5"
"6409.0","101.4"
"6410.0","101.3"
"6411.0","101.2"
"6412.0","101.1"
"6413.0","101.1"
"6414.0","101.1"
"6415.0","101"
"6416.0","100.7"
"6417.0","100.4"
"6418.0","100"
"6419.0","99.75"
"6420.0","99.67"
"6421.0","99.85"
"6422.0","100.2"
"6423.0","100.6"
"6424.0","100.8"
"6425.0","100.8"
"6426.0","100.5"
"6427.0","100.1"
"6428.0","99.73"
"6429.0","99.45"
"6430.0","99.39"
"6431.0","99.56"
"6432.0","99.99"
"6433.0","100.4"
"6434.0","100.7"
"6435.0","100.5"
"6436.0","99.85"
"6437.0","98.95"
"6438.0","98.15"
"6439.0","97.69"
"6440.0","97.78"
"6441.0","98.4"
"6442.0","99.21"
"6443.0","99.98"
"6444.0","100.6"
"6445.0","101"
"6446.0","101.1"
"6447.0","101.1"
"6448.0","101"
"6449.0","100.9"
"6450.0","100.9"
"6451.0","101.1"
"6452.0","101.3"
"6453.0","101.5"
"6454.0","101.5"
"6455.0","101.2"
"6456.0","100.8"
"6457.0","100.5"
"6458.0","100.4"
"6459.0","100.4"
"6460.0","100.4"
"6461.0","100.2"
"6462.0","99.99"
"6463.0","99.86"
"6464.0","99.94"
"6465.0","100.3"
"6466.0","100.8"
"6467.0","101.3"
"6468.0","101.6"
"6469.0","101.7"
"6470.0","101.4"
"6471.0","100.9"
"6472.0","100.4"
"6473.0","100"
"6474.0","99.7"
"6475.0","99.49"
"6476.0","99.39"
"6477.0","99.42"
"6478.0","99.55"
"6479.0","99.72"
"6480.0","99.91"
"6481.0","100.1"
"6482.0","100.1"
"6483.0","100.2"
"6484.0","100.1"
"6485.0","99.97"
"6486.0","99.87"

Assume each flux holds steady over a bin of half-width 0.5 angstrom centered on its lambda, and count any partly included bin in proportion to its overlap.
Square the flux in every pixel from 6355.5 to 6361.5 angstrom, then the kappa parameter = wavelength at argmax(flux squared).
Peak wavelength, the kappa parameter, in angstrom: 6356.0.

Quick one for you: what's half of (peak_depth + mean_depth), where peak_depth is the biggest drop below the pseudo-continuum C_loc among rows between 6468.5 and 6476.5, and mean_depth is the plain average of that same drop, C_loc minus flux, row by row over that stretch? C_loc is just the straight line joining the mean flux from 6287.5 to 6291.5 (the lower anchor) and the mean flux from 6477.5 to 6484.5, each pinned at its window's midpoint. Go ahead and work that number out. 0.24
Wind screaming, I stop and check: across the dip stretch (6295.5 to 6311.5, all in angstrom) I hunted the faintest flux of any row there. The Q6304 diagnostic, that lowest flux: 103.9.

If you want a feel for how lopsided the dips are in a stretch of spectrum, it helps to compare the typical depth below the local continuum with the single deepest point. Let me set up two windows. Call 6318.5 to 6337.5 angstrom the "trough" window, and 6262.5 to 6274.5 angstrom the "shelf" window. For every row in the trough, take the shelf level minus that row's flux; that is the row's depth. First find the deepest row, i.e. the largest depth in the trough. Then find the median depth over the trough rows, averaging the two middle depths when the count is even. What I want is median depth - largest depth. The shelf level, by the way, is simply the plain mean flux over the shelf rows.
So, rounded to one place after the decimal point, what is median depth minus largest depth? -2.0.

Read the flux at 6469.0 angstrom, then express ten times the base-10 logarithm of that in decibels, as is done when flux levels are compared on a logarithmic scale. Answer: 20.07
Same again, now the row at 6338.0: 20.13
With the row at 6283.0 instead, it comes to 20.19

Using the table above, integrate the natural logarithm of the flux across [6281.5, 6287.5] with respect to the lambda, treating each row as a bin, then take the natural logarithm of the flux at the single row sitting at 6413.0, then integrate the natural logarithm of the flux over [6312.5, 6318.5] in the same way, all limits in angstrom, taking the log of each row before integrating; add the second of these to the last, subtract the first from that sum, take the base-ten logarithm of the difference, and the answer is 0.655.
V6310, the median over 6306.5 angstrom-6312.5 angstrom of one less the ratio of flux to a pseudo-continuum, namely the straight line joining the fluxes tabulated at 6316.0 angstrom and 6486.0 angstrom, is -0.018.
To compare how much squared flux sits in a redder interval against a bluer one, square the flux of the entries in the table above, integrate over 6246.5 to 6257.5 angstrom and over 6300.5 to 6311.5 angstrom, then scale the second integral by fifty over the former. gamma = 50.8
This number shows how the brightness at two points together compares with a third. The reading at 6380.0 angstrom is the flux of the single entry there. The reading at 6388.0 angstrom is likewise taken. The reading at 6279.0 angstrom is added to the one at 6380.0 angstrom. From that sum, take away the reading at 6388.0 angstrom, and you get 104.3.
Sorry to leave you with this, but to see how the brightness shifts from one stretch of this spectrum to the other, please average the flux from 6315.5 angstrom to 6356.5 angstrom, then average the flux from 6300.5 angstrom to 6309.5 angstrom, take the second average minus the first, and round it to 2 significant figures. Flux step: 1.8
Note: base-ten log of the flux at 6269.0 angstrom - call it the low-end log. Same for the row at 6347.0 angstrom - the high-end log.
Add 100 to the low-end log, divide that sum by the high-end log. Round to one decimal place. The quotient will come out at 50.9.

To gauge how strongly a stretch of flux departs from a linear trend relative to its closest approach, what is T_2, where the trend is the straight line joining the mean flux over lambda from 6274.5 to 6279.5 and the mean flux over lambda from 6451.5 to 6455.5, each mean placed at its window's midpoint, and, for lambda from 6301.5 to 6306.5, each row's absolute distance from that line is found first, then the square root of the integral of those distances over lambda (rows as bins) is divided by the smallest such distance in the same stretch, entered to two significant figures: 27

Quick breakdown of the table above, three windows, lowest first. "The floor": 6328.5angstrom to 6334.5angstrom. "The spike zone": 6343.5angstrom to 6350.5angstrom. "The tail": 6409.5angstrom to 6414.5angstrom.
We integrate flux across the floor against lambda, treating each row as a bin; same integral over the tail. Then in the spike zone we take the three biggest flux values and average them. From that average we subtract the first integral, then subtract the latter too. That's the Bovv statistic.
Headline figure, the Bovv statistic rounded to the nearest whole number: -1028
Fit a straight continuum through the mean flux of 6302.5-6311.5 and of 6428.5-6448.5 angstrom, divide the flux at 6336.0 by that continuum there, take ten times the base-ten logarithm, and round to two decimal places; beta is -0.09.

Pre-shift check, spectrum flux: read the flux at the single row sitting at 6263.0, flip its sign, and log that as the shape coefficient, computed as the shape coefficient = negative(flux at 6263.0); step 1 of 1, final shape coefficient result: -107.6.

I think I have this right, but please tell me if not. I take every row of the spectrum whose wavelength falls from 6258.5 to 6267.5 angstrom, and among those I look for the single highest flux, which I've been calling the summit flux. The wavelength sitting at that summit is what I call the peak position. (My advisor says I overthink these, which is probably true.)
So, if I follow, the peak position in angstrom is 6262.0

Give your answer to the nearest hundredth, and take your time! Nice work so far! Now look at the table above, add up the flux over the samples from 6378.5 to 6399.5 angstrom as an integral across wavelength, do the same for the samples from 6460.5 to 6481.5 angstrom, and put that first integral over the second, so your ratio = 1.02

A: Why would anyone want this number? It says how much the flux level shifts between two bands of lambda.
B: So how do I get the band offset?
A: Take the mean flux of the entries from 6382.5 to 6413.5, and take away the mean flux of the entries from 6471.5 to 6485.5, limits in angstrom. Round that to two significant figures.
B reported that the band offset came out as 2.2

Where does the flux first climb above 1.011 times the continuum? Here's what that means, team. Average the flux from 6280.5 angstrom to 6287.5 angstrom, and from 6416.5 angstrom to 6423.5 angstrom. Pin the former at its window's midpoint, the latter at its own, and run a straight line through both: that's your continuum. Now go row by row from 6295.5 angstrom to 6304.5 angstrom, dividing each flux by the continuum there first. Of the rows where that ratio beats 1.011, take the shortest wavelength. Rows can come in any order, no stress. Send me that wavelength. 6304.0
